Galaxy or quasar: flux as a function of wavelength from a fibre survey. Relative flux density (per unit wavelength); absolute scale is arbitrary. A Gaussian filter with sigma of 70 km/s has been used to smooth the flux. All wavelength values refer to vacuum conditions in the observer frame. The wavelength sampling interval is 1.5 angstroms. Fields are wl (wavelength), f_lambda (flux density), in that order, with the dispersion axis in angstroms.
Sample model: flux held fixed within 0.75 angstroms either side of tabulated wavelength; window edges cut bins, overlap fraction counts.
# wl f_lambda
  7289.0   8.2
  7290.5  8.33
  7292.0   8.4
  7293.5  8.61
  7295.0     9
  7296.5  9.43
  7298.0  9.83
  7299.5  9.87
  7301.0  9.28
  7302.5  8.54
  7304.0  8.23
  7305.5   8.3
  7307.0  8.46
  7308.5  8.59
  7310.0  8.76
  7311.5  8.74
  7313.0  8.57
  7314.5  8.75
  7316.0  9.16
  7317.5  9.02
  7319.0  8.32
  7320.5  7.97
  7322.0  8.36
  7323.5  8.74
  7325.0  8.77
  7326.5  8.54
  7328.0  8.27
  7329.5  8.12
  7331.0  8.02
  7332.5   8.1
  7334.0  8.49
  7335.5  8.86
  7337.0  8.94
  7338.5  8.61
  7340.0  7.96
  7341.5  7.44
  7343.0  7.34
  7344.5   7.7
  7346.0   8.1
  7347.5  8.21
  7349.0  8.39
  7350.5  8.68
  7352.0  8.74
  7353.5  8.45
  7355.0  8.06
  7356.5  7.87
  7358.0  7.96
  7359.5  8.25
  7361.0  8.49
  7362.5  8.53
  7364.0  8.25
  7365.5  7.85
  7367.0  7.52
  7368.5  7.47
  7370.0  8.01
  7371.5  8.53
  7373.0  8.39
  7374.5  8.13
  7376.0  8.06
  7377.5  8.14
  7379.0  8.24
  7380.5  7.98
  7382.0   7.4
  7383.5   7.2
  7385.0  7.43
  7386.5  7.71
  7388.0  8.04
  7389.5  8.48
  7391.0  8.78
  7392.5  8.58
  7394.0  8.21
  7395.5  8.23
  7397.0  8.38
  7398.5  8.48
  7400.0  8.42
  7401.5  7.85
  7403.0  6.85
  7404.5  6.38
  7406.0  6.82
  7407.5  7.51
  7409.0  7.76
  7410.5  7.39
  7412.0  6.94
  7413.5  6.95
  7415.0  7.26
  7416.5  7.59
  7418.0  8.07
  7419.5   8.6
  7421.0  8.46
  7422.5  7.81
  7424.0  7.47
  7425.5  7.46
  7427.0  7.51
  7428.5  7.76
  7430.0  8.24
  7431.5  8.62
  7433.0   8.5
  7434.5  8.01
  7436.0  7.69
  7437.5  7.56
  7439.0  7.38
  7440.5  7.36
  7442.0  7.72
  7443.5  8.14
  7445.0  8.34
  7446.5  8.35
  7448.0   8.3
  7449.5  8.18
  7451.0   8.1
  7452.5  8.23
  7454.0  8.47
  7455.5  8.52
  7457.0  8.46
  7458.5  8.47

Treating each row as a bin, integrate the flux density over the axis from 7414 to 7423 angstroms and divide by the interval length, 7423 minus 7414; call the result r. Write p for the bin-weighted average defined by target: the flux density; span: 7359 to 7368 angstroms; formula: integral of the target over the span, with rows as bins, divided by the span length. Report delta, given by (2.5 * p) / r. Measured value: 2.6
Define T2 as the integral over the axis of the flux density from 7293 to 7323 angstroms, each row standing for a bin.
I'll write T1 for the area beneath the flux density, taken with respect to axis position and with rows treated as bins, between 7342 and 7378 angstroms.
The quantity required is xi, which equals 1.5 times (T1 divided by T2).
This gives 1.7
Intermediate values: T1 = 293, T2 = 264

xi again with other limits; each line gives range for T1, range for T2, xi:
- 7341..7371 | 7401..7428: 1.8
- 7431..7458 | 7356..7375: 2.1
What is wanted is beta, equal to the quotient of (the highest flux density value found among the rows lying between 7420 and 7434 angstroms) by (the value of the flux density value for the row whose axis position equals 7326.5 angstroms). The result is 1.01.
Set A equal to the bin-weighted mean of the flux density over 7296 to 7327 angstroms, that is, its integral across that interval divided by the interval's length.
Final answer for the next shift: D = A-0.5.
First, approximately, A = 8.8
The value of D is 8.3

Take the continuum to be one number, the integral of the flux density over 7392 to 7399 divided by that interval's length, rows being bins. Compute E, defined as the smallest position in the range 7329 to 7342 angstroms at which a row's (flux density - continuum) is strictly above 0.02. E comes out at 7334.0 angstroms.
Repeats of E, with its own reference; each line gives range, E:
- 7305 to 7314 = 7307.0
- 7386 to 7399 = 7389.5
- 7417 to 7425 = 7419.5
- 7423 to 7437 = 7431.5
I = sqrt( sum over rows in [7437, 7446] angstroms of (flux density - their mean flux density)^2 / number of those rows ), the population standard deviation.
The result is 0.37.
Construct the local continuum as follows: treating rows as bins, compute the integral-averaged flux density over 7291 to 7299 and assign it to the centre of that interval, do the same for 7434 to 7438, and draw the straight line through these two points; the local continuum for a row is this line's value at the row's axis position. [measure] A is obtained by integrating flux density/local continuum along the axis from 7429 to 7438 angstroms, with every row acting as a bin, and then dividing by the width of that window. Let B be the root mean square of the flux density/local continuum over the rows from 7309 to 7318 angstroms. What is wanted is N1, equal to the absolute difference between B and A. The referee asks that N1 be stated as 0.048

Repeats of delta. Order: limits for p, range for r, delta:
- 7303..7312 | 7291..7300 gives 2.3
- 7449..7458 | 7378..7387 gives 2.7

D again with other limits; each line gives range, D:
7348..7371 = 7.7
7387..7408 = 7.4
